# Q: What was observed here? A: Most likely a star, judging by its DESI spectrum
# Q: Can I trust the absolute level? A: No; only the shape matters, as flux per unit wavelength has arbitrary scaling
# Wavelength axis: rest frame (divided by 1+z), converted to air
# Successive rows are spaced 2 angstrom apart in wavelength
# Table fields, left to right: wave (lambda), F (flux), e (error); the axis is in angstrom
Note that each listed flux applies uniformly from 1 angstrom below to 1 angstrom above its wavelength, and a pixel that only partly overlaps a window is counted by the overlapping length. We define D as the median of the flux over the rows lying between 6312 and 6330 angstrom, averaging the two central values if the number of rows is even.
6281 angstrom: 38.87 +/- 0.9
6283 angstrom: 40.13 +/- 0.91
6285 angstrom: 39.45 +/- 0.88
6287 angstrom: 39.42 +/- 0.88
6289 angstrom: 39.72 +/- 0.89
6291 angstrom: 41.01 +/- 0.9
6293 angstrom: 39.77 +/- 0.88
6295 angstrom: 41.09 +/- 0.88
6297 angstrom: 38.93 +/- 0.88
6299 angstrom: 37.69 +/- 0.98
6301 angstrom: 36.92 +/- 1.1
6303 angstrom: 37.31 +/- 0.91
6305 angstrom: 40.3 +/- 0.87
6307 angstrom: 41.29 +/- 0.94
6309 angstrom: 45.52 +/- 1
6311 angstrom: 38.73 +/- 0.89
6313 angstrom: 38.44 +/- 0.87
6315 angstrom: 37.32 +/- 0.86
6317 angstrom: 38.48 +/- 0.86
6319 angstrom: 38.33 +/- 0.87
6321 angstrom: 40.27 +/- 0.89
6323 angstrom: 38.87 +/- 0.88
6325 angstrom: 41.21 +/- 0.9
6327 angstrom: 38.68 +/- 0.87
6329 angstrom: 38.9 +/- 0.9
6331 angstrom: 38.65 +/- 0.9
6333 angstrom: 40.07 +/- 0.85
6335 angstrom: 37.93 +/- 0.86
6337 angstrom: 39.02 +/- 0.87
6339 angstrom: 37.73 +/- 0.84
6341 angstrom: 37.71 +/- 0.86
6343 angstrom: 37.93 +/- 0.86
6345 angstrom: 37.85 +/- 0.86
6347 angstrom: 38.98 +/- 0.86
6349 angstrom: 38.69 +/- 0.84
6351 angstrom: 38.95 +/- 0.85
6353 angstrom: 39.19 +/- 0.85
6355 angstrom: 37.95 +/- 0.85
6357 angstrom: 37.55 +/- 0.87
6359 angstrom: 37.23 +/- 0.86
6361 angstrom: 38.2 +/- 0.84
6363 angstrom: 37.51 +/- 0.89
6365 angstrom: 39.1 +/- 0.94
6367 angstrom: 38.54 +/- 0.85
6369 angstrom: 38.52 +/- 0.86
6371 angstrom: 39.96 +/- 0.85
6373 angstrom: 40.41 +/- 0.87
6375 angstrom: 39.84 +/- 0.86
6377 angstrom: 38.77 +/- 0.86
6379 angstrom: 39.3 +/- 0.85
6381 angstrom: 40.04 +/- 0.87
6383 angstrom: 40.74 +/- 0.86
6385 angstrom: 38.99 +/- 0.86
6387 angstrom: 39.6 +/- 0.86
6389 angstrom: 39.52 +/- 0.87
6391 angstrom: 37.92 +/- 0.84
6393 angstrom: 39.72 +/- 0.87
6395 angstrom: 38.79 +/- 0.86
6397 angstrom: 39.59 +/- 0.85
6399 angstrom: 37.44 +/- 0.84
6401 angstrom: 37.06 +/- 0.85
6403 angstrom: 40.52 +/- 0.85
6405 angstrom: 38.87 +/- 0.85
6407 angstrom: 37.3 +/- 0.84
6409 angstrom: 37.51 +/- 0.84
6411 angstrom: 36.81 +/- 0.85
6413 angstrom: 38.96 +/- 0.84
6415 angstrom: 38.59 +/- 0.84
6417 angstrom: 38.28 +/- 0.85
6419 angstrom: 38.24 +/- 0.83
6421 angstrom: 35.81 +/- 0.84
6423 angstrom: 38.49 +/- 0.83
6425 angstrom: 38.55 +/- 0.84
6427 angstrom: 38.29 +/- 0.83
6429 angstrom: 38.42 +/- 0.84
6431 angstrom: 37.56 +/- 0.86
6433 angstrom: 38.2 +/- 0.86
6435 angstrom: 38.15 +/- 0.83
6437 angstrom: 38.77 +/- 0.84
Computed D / 38.7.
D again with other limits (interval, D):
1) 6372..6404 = 39.6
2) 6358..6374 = 38.5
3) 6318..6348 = 38.7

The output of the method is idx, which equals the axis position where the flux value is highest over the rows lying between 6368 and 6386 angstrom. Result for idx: 6383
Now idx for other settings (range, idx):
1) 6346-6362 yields 6353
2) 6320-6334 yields 6325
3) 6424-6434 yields 6425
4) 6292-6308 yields 6307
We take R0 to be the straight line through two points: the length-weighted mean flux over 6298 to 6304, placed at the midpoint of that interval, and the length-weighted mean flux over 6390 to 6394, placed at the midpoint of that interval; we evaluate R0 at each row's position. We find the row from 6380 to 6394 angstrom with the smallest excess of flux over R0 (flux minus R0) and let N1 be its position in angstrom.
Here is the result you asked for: 6391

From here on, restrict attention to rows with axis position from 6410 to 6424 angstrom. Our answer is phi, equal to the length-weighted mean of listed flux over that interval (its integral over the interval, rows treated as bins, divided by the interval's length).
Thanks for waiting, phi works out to 37.9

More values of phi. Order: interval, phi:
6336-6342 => 38.2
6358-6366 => 38.0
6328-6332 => 38.8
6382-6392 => 39.4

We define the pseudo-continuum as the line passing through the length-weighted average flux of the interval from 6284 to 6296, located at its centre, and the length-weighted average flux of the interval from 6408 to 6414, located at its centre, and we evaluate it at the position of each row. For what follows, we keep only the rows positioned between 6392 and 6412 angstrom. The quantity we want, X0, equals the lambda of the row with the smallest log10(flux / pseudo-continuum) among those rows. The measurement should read 6411 angstrom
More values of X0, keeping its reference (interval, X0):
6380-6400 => 6399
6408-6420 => 6411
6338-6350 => 6339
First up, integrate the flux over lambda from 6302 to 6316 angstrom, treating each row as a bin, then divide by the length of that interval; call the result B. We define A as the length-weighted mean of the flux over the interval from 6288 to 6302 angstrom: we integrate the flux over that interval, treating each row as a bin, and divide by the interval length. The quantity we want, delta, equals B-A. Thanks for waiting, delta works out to 0.5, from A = 39.3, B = 39.8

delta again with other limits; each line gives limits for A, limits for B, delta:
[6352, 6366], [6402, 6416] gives 0.3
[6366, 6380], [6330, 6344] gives -0.9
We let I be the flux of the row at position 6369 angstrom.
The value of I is 38.52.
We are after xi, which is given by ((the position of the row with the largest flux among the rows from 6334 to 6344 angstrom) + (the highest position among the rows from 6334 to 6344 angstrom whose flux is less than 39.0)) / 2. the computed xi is 6340 angstrom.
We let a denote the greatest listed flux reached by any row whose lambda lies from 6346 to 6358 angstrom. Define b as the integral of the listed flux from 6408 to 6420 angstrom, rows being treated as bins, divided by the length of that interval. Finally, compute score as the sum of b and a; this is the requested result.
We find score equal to 77.3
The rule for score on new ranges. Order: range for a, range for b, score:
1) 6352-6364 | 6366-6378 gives 78.5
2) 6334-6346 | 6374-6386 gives 78.6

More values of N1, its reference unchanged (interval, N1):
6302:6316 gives 6315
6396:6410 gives 6401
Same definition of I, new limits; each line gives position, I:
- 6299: 37.69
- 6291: 41.01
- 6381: 40.04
